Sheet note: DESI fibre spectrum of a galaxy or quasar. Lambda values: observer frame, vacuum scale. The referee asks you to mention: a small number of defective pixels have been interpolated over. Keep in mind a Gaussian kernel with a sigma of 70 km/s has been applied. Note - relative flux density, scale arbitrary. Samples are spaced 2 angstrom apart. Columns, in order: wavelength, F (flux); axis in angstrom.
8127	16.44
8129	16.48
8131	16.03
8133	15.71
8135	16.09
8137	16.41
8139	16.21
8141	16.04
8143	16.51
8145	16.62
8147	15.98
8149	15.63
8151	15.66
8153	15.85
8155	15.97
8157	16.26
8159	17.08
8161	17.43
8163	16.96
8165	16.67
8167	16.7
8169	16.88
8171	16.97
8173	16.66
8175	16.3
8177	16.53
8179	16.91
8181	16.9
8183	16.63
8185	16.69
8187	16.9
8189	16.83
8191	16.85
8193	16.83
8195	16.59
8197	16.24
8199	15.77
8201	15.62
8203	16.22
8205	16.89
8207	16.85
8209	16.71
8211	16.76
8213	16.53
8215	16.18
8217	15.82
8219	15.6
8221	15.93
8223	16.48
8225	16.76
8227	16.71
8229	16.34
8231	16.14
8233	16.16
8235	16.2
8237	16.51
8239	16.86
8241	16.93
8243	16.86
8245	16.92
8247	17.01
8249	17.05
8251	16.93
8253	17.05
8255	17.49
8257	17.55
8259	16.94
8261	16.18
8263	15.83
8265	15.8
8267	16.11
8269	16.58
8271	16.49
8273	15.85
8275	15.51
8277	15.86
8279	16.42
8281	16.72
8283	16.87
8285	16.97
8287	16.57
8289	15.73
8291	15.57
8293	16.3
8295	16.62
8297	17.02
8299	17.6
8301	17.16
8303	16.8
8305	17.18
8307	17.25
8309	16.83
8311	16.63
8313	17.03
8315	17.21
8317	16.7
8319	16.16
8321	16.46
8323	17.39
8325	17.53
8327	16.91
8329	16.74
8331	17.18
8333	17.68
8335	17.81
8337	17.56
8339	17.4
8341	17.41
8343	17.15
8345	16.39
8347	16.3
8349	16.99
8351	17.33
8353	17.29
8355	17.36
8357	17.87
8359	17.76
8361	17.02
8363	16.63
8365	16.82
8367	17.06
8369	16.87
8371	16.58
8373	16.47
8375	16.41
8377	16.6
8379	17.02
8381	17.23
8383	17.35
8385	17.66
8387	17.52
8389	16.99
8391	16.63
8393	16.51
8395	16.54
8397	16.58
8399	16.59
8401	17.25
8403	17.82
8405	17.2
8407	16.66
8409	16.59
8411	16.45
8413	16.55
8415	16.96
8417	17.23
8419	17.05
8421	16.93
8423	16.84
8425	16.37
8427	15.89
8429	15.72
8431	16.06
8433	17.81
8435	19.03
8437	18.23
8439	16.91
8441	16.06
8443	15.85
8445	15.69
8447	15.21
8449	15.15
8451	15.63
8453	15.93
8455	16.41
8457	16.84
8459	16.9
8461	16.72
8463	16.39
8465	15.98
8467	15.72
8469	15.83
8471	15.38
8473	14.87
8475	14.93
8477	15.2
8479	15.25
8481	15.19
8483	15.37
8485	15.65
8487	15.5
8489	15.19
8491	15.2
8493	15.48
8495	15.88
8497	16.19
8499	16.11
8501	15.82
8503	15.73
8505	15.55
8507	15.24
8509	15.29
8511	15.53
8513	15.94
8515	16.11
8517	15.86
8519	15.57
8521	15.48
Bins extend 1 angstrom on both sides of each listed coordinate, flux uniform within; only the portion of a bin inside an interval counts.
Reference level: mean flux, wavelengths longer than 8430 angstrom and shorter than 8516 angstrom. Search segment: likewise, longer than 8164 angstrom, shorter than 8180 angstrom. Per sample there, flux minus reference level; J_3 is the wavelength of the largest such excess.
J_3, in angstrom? 8171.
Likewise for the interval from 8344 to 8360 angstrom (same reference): 8357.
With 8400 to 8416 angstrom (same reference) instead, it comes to 8403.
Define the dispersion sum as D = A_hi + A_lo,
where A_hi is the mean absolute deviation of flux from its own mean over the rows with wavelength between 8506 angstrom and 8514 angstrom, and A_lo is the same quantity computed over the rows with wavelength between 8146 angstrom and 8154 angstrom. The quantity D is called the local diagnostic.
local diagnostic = 0.4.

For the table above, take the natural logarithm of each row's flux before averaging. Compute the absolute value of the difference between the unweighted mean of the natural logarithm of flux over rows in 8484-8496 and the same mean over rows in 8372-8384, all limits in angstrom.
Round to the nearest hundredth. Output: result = 0.08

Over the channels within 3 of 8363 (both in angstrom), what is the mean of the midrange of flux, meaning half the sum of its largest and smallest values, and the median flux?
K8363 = 16.8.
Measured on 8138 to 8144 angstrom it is 16.2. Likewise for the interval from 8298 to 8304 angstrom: 17.2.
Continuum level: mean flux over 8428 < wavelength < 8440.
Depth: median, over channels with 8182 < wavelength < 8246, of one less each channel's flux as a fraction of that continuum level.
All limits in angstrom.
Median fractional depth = 0.040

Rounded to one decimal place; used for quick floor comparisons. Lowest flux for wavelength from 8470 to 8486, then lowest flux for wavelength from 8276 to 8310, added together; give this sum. 30.4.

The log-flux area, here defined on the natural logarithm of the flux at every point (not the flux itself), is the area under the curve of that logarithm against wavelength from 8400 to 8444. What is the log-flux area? 124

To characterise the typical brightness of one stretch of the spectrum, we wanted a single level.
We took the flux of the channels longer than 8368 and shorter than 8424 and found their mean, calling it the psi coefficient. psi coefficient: 16.90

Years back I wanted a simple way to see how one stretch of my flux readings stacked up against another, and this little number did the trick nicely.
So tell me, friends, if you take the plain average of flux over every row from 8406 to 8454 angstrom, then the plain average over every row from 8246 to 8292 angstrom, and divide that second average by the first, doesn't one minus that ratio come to 0.00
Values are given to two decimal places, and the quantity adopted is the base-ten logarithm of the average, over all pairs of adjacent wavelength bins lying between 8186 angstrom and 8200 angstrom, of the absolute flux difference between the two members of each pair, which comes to -0.71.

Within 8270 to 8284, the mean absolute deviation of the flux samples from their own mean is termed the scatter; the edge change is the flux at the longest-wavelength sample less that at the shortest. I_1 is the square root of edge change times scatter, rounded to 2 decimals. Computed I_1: 0.41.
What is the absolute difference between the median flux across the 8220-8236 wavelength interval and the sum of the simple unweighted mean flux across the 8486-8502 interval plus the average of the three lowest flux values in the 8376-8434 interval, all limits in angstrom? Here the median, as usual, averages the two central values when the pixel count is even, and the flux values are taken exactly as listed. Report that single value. 15.3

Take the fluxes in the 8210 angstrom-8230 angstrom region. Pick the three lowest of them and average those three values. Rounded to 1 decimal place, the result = 15.8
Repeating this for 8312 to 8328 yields 16.4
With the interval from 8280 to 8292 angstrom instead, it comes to 16.0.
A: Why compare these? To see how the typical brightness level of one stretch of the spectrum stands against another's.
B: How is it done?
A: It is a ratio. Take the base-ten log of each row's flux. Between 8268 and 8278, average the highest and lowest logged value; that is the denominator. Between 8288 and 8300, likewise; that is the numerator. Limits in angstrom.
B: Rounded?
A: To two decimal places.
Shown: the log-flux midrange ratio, 1.01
